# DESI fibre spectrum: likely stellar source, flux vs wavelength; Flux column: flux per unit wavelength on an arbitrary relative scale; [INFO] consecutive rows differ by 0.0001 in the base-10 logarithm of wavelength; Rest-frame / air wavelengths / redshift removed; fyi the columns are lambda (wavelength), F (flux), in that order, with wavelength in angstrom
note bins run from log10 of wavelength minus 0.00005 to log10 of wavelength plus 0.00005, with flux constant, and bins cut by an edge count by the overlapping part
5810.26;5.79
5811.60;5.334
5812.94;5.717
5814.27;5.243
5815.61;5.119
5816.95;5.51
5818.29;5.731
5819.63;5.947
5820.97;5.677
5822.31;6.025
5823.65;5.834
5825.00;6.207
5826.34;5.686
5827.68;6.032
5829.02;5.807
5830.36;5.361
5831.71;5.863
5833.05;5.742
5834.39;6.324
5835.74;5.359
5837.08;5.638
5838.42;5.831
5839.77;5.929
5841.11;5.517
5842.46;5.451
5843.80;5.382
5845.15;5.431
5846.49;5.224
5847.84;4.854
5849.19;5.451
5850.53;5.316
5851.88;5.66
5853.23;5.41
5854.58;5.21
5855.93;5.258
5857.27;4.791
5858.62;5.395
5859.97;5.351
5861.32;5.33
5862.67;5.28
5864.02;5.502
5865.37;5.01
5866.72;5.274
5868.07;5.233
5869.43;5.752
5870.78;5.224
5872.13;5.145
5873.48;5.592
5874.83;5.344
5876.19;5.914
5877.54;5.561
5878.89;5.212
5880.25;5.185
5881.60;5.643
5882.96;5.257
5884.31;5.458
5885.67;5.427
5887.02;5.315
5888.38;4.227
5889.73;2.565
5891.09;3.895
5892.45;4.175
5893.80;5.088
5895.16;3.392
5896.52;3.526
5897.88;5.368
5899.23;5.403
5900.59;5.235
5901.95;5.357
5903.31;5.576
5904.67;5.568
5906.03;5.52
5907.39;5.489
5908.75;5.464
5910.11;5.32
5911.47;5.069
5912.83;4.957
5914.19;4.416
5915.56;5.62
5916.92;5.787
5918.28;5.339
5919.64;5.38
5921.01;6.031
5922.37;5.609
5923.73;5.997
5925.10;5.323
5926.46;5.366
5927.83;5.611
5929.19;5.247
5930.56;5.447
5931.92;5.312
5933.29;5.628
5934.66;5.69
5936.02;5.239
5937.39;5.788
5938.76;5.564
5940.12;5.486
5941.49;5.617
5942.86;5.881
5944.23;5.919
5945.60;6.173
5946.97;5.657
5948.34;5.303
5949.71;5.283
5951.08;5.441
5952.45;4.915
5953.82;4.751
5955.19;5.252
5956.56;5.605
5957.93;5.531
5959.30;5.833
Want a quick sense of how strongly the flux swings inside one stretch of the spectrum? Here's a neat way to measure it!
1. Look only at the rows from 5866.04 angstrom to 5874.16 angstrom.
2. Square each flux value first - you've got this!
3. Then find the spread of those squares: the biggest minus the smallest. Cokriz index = 7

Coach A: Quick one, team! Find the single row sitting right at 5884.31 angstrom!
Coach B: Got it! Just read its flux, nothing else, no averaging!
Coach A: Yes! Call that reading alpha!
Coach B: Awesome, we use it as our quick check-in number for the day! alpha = 5.458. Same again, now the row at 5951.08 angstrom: 5.441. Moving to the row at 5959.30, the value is 5.833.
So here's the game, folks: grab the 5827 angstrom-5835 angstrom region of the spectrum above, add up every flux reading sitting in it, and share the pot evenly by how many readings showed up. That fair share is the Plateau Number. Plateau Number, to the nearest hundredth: 5.85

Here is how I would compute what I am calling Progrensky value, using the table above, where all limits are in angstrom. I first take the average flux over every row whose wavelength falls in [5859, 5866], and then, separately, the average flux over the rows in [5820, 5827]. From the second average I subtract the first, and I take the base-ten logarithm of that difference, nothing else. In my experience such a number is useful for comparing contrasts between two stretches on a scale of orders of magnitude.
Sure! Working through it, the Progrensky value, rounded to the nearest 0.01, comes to -0.23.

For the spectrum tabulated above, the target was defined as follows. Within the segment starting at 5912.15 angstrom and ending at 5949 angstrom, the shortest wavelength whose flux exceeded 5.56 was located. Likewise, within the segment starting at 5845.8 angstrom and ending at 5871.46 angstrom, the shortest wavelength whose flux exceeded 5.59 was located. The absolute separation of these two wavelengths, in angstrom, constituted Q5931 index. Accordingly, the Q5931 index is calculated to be 63.7 angstrom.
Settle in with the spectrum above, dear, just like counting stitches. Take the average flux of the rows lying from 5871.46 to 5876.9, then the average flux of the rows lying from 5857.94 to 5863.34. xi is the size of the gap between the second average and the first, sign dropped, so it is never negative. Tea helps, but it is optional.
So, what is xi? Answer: 0.16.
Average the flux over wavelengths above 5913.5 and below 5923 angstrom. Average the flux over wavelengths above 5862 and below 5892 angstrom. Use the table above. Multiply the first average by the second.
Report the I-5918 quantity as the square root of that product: 5.29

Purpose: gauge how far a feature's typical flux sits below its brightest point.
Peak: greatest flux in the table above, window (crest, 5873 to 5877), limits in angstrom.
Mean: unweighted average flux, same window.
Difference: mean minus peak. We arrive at -0.30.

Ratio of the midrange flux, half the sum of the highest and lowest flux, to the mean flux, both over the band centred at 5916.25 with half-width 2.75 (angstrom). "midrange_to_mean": 0.96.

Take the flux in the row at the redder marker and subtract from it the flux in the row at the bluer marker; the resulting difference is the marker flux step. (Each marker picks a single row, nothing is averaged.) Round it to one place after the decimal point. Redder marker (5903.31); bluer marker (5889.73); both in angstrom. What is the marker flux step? 3.0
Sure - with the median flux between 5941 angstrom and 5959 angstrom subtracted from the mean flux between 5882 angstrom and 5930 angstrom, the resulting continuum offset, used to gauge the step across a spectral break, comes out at -0.43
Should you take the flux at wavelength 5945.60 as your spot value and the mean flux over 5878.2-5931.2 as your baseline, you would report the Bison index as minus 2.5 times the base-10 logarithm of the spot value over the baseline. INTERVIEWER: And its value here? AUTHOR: -0.20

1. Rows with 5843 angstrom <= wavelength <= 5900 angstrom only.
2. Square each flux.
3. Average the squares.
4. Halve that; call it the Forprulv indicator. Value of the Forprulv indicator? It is 13.2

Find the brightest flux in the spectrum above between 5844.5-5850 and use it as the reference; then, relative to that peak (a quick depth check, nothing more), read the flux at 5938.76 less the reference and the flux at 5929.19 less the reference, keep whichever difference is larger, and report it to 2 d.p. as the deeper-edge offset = 0.11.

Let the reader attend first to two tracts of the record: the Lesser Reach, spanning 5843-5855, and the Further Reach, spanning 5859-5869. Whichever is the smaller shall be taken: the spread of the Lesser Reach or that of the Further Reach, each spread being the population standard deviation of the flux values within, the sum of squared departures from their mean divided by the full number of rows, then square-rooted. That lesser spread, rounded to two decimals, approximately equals 0.14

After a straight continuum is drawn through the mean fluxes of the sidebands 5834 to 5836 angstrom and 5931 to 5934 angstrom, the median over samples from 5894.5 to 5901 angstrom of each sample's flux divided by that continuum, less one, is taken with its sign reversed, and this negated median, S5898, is 0.064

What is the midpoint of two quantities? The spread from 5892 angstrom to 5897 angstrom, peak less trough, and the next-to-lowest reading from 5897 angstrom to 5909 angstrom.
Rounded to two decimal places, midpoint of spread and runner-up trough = 3.53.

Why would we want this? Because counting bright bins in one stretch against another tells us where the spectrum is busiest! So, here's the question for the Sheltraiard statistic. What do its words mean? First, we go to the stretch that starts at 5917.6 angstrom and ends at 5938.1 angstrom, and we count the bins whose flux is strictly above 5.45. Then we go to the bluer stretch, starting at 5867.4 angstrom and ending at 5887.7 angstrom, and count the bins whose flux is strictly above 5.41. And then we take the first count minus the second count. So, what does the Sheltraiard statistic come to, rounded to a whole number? 0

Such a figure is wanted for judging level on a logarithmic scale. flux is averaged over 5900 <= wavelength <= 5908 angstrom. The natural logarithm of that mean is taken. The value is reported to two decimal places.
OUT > 1.70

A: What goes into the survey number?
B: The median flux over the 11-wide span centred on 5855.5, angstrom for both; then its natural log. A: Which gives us 1.67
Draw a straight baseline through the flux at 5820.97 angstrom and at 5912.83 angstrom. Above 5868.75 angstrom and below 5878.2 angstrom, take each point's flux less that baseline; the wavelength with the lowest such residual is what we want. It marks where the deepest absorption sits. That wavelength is 5872.13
